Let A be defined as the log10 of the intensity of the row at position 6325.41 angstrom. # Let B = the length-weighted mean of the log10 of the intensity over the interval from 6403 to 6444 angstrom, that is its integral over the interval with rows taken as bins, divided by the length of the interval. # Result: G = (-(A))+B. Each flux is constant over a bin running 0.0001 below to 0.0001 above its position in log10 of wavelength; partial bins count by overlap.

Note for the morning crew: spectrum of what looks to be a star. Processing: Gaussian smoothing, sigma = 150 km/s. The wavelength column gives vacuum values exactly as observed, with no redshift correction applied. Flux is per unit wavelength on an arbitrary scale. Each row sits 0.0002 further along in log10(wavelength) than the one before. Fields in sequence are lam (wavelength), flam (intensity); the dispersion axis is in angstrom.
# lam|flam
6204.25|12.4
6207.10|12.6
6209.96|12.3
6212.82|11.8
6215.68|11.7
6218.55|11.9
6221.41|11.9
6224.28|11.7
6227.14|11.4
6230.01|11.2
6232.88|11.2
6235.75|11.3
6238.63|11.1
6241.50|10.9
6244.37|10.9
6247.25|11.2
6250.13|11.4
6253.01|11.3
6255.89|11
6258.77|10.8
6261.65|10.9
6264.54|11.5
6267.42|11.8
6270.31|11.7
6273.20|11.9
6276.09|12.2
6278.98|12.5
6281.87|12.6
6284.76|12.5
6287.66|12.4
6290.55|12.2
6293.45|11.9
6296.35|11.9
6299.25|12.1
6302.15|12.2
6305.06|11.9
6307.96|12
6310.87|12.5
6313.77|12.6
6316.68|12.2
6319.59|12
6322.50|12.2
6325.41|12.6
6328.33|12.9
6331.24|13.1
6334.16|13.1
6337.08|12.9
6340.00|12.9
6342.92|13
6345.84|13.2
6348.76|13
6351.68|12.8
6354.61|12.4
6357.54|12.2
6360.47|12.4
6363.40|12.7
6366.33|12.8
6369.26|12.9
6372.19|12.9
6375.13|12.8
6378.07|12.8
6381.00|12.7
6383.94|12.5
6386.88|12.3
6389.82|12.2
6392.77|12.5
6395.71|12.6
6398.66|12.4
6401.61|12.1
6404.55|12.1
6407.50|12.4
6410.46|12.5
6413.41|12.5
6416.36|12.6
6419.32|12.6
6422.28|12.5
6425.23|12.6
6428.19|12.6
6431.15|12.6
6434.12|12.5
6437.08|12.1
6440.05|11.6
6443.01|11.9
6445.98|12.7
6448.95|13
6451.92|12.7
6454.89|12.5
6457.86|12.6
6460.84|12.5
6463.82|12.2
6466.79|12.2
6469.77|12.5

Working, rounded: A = 1.10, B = 1.09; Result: -0.008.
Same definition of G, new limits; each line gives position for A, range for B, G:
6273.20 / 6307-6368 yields 0.026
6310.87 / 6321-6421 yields 0.004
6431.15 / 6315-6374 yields 0.004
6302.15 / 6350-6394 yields 0.014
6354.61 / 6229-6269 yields -0.045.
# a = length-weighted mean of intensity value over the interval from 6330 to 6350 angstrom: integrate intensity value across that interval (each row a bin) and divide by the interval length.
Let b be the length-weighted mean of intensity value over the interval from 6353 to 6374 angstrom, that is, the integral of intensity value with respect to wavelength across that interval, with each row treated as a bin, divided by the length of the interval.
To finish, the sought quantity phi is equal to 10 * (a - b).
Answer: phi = 4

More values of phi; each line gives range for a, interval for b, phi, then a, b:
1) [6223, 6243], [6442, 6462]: -13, 11.3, 12.6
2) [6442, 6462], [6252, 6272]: 13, 12.6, 11.3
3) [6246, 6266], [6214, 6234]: -4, 11.2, 11.6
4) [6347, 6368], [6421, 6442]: 3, 12.6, 12.3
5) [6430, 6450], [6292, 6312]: 3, 12.3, 12.1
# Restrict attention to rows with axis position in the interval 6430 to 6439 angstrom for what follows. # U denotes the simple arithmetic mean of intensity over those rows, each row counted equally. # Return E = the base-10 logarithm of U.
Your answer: 1.09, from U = 12.4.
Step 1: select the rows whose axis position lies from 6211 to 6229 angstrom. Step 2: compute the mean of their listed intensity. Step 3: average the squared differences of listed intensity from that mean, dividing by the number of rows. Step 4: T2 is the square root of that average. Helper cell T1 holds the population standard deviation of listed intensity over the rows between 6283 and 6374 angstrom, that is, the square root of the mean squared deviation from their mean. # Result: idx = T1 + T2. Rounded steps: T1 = 0.399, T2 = 0.17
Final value 0.57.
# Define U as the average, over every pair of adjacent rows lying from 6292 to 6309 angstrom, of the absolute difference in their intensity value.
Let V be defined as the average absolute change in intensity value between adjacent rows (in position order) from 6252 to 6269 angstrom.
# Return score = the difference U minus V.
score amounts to -0.16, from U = 0.14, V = 0.300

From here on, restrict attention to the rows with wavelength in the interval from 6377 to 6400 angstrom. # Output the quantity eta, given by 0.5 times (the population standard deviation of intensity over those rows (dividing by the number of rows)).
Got 0.09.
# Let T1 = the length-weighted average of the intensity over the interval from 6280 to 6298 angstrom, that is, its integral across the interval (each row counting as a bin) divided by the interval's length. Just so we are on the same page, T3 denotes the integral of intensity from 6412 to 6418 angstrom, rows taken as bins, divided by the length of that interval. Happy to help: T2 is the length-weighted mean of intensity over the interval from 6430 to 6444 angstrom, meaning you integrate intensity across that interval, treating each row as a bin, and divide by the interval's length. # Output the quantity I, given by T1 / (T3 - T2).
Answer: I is 29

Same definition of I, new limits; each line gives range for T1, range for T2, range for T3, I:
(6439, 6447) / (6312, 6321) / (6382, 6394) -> 124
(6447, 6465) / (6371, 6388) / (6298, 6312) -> -23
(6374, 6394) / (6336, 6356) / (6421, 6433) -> -40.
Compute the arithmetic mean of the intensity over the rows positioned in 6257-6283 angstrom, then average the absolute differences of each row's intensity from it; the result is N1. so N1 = 0.48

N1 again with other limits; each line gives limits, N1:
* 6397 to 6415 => 0.16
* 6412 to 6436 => 0.05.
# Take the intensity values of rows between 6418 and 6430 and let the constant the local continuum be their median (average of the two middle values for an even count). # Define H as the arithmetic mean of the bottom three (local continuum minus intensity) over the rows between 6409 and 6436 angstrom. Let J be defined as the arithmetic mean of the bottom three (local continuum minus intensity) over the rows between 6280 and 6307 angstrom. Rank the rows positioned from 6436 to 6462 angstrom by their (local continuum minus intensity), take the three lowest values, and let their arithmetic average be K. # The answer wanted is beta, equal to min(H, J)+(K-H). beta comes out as -0.20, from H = 0.00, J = 0.10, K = -0.20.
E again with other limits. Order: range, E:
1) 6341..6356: 1.11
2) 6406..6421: 1.10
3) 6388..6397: 1.09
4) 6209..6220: 1.08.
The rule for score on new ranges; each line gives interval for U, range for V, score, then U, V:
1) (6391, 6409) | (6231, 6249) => 0.02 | 0.18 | 0.160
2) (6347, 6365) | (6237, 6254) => 0.10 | 0.26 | 0.160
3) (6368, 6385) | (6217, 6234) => -0.06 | 0.08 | 0.140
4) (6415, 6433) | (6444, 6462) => -0.16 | 0.04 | 0.200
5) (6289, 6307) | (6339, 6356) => -0.04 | 0.18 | 0.220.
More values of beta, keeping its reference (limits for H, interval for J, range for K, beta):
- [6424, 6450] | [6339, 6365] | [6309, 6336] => -0.73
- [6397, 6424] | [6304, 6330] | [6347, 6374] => -0.47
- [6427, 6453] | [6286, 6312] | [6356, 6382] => -0.27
